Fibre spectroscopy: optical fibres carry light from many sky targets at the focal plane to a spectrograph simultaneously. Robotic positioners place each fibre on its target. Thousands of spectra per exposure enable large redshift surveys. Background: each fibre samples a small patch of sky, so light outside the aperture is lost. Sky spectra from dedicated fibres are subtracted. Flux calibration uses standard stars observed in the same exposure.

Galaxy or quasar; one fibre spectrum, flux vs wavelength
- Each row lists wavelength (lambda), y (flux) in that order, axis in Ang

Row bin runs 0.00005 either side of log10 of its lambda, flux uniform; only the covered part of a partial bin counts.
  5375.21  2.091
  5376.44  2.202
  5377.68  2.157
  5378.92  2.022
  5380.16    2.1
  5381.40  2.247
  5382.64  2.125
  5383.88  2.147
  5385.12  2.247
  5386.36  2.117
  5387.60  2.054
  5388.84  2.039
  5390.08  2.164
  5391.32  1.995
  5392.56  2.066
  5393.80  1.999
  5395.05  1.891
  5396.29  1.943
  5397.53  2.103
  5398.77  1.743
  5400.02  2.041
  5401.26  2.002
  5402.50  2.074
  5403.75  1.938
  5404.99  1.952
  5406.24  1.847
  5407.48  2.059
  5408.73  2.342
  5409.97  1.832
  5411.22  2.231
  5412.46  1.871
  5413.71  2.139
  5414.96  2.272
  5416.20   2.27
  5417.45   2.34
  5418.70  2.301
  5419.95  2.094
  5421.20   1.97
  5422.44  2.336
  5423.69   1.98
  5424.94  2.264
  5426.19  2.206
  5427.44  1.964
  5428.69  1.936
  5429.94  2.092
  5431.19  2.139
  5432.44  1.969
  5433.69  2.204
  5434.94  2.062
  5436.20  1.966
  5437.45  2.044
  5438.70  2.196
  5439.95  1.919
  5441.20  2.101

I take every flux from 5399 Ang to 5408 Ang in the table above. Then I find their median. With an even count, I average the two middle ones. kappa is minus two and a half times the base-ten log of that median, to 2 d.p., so -0.75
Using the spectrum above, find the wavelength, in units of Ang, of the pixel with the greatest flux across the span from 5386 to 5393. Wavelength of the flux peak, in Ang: 5390.08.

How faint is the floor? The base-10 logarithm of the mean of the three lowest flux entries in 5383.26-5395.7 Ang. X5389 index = 0.293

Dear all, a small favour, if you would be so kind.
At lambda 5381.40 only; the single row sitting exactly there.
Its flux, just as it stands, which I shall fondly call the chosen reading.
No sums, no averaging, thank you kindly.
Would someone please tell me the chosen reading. 2.247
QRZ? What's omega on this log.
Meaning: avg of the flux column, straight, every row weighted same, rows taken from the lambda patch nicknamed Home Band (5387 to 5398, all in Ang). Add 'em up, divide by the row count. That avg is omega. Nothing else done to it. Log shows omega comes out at 2.03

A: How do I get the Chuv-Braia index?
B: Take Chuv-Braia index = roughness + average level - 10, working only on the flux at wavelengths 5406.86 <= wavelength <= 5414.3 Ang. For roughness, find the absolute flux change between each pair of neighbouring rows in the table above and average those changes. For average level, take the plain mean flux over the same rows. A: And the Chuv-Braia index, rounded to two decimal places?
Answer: -7.56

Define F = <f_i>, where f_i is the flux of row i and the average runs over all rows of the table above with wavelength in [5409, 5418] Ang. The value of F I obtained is 2.14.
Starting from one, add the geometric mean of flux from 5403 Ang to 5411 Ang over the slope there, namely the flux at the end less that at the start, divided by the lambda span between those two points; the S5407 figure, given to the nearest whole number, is -116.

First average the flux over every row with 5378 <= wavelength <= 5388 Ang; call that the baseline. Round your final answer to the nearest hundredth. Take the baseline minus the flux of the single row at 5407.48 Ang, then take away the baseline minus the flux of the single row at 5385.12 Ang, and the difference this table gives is 0.19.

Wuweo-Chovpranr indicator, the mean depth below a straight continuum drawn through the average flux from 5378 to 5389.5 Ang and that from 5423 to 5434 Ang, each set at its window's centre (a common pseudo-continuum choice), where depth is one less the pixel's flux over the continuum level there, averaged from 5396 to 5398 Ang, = 0.04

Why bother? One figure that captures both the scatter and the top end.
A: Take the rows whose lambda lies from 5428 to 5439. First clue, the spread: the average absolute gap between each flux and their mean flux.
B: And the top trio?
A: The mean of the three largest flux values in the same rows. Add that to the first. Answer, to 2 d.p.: 2.26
